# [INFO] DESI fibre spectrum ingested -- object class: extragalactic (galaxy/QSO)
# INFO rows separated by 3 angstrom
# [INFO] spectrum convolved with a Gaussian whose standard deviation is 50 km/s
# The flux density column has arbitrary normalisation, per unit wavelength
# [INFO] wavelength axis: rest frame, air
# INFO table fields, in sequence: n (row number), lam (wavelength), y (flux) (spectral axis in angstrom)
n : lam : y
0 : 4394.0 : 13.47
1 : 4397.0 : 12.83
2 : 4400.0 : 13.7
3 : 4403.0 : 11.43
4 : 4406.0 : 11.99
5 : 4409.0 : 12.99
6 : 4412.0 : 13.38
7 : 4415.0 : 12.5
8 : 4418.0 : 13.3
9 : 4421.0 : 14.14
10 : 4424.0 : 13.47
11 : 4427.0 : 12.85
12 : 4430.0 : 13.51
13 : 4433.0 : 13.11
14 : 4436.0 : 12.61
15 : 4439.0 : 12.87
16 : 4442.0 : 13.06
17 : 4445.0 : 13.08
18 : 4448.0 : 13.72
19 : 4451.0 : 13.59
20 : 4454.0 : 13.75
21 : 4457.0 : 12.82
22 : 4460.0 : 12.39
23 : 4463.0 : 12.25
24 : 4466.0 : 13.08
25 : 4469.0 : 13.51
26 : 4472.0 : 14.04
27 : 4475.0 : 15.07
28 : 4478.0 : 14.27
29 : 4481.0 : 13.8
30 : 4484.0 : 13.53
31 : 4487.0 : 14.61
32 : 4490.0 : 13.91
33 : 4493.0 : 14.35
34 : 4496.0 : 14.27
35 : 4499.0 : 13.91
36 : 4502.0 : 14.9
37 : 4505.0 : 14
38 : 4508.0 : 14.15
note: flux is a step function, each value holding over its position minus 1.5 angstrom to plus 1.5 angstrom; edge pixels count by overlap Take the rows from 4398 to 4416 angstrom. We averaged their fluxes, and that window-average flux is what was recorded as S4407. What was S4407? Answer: 12.67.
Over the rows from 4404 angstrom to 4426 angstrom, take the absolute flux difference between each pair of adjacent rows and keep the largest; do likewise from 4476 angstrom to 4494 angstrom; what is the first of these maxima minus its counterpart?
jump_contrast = -0.08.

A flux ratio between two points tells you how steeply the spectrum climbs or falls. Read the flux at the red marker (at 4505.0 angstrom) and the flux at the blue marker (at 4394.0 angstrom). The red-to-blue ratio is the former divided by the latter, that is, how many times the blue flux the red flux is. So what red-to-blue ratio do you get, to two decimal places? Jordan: 1.04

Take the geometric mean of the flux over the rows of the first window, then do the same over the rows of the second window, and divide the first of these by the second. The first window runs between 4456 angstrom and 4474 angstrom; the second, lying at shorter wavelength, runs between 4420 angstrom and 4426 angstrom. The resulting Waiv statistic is 0.94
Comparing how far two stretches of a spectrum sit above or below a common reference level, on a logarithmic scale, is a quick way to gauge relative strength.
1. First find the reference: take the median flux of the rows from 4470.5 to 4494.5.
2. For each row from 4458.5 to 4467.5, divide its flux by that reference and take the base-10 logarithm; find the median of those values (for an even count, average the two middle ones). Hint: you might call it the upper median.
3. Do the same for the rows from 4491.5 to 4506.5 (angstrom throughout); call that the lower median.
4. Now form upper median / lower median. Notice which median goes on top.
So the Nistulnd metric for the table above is -16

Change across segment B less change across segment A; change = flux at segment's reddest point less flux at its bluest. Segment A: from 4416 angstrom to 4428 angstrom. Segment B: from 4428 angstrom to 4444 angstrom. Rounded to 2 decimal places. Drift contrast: 0.00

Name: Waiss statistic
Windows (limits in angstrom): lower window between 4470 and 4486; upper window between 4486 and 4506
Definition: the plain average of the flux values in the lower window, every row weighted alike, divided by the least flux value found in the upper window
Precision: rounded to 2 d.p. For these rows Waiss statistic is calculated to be 1.02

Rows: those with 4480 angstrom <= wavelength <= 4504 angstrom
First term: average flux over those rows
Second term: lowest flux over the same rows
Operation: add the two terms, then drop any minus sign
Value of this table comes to 27.7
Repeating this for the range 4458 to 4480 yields 25.8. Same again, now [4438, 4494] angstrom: 25.8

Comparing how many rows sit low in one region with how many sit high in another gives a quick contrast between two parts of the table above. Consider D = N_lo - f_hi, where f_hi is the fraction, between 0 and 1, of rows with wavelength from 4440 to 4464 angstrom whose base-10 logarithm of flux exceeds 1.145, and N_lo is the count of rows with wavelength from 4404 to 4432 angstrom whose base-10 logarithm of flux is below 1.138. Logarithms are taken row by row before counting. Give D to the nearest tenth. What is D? 8.0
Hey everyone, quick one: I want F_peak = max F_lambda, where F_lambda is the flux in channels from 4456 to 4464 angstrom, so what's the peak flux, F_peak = 12.82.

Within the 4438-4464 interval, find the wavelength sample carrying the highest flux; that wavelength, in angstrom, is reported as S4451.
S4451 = 4454.0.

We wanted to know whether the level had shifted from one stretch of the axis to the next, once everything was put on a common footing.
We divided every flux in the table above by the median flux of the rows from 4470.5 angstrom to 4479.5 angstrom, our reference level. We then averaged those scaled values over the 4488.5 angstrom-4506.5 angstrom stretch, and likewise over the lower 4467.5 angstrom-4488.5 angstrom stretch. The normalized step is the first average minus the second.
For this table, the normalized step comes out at 0.01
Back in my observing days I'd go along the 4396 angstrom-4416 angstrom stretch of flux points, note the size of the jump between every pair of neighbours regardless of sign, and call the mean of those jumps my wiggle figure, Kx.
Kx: 1.0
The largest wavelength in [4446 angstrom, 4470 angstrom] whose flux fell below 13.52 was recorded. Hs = 4469.0 angstrom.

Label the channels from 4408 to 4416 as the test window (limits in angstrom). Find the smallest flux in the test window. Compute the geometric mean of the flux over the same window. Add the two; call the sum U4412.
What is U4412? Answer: 25.5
